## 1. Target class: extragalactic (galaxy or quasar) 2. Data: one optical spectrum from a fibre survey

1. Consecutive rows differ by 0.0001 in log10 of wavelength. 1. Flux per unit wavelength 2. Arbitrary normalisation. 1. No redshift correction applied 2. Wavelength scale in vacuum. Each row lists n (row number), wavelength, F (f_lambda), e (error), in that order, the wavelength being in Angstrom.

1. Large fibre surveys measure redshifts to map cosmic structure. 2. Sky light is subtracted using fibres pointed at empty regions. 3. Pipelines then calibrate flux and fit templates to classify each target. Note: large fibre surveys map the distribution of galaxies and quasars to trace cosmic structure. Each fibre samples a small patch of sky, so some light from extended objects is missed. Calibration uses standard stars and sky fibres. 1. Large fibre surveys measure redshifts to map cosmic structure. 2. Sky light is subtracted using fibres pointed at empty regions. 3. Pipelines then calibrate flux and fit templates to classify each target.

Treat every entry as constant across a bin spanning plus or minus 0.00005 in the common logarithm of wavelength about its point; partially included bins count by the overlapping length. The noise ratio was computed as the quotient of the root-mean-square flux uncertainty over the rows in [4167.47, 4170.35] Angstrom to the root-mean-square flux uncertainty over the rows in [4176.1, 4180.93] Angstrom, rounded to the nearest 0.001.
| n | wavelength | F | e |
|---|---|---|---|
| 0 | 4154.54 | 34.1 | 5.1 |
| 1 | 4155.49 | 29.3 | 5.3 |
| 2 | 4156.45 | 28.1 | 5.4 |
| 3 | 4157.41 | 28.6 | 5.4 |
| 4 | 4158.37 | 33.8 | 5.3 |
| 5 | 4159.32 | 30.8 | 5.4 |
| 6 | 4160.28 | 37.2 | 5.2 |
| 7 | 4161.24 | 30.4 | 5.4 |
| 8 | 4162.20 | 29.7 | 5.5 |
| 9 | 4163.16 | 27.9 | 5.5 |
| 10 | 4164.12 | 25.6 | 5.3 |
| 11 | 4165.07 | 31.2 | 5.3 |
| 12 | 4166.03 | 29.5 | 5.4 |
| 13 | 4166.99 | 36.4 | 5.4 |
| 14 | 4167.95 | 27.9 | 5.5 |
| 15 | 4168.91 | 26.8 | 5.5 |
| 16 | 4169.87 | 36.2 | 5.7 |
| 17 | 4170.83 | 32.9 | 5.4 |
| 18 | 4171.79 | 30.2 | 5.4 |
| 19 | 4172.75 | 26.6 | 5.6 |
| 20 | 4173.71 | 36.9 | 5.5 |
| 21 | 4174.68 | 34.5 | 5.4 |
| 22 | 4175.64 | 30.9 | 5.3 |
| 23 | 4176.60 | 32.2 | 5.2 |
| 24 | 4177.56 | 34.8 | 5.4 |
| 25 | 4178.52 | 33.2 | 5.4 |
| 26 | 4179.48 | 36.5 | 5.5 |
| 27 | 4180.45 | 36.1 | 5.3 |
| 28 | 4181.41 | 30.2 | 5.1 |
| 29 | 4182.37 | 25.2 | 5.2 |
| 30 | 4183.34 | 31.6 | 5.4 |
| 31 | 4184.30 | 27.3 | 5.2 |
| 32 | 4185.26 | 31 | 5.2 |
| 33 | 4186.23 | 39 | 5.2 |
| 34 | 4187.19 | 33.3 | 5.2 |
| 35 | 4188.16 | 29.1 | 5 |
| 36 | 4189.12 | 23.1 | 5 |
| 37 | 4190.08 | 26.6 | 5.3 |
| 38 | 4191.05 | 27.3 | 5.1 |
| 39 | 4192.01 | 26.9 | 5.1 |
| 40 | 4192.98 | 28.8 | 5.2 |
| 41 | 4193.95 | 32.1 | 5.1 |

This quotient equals 1.039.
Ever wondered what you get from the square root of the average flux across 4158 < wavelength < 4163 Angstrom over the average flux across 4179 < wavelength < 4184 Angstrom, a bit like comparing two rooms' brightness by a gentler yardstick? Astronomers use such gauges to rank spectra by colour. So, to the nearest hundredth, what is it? 1.01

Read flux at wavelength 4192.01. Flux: 26.9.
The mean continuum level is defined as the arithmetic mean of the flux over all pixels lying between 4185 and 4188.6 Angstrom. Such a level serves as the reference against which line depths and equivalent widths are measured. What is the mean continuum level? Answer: 33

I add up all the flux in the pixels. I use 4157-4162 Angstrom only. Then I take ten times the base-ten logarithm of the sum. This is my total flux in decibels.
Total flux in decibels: 22.06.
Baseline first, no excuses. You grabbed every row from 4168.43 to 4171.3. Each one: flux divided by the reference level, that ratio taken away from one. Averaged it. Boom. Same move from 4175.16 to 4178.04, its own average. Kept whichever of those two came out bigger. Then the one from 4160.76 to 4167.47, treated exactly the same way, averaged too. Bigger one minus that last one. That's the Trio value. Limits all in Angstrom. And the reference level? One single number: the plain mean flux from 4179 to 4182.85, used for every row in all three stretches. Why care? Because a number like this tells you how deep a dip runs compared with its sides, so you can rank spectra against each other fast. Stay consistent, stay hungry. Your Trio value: -0.058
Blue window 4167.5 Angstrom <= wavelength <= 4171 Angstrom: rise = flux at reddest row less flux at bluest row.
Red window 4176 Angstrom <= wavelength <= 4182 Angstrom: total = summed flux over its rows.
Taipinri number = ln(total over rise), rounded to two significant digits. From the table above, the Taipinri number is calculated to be 3.7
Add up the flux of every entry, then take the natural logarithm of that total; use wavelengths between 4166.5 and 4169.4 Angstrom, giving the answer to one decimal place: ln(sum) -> 4.5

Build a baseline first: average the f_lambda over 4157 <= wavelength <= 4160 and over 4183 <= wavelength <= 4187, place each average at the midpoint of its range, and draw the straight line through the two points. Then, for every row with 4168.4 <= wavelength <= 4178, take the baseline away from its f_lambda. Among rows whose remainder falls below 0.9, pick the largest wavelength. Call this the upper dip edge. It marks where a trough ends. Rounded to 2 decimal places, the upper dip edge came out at 4176.60 Angstrom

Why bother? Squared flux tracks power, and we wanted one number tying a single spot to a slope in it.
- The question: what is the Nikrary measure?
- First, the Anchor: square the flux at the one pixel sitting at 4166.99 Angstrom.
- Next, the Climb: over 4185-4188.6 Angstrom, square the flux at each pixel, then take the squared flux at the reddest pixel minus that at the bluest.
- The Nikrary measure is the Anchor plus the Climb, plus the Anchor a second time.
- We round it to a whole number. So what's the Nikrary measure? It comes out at 2536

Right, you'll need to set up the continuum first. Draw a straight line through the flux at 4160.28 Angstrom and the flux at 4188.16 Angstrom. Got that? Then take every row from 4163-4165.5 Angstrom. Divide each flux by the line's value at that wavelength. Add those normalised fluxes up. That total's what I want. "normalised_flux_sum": 2.35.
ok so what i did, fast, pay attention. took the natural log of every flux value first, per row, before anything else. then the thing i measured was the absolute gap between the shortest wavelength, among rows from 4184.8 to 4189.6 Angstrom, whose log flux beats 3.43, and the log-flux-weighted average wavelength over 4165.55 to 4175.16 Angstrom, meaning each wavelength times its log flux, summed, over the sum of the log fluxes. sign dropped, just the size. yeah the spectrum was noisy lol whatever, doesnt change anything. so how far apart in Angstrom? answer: 14.9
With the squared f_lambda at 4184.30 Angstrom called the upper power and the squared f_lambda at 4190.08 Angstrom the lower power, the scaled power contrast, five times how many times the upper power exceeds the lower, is 5.3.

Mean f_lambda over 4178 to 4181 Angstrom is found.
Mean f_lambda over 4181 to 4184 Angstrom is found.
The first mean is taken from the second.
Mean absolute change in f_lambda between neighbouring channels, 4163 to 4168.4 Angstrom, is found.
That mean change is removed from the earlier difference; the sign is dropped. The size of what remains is 11.3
